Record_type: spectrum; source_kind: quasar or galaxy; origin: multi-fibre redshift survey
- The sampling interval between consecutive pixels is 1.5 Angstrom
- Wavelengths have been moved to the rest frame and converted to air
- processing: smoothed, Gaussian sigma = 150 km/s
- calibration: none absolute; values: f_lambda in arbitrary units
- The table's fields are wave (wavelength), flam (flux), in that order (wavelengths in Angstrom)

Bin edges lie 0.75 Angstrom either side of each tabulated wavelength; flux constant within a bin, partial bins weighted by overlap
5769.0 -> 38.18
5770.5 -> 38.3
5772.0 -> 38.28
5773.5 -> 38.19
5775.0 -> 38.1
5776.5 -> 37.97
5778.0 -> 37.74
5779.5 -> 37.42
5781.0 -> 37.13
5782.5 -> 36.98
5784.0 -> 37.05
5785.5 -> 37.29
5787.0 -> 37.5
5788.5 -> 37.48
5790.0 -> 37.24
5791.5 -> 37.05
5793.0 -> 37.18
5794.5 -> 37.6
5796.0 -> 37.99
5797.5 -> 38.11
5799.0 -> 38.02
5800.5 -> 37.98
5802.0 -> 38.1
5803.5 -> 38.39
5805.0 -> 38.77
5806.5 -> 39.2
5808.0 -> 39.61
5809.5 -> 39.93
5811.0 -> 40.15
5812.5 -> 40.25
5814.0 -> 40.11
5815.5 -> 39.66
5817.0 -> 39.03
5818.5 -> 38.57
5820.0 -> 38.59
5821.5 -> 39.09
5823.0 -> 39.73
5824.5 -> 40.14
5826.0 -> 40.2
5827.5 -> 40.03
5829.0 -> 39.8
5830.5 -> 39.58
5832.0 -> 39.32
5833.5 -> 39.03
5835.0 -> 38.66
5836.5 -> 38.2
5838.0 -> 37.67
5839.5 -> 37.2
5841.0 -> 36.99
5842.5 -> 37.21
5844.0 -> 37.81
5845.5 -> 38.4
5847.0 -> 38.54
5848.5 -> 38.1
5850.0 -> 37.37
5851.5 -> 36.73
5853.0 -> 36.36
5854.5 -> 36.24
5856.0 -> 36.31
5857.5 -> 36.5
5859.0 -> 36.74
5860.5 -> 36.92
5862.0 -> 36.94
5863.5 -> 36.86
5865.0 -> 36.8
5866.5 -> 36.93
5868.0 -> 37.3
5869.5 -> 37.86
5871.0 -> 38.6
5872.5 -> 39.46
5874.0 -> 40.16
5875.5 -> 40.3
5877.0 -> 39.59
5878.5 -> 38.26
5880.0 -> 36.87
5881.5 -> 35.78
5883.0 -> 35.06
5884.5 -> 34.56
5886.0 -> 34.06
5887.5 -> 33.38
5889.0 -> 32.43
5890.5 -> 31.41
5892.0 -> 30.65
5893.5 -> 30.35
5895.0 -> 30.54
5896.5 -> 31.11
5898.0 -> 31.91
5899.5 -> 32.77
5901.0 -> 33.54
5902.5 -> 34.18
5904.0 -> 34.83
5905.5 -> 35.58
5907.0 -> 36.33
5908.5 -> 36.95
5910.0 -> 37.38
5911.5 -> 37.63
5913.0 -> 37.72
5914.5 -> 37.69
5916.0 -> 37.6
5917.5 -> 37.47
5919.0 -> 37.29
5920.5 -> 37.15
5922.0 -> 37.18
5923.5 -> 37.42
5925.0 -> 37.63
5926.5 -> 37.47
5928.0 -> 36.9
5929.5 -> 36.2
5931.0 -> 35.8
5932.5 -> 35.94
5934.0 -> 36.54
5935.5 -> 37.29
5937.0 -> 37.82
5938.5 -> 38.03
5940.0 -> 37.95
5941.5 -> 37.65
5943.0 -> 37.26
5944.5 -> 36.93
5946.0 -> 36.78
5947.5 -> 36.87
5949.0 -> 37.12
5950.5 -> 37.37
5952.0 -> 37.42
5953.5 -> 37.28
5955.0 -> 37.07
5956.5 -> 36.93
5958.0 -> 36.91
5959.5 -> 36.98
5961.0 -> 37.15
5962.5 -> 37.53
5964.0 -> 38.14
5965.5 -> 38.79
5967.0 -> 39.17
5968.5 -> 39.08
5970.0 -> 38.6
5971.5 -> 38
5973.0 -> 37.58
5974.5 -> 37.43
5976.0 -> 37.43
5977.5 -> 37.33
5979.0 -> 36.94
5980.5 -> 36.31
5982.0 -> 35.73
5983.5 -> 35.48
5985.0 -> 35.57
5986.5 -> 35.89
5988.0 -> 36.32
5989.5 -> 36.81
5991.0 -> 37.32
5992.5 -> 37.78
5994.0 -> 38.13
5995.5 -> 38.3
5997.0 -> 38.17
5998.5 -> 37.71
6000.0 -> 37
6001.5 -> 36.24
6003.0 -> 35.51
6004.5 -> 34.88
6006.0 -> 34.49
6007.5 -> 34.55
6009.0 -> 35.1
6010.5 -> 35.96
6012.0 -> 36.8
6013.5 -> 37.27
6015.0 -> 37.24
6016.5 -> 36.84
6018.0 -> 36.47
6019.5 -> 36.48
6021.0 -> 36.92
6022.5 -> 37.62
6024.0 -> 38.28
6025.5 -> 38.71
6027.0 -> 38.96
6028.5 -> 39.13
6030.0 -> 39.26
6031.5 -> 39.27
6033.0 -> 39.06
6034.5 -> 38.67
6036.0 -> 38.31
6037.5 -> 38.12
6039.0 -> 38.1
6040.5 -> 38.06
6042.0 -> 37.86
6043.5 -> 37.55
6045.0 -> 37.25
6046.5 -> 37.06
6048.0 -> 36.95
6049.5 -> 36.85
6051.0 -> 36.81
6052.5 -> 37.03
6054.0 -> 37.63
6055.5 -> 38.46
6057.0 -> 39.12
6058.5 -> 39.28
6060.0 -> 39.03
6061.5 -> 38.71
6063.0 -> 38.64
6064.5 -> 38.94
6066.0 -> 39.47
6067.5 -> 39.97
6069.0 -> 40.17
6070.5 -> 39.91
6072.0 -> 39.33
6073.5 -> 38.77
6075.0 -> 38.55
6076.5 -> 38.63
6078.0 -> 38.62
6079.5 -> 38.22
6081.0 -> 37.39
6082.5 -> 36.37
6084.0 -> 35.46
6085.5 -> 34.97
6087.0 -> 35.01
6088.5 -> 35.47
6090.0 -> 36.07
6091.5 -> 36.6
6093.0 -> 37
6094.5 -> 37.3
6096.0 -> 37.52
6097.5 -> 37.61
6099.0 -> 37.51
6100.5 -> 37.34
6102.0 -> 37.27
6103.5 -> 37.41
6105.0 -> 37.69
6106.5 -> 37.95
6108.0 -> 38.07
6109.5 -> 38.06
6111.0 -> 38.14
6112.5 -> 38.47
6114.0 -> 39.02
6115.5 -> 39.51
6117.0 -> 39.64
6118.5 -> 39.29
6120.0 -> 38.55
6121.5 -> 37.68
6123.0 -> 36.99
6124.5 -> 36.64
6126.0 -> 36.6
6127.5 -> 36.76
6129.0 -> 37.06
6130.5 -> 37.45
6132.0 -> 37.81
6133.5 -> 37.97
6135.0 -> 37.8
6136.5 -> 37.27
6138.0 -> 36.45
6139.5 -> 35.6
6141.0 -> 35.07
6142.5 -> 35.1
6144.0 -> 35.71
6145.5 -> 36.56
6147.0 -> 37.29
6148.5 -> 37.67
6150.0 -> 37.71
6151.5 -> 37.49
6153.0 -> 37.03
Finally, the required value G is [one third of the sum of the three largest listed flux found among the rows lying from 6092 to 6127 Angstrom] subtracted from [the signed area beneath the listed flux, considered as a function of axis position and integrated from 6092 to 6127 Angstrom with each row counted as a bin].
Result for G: 1286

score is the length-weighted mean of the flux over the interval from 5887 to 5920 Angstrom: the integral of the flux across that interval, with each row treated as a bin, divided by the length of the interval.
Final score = 34.5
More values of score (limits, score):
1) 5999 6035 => 37.1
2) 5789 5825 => 38.8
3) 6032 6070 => 38.3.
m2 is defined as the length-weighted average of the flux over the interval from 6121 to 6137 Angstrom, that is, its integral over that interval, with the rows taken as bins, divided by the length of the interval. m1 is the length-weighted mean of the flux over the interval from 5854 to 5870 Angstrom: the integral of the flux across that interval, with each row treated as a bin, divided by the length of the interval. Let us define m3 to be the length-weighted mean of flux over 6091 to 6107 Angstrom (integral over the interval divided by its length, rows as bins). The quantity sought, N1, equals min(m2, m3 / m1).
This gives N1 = 1.015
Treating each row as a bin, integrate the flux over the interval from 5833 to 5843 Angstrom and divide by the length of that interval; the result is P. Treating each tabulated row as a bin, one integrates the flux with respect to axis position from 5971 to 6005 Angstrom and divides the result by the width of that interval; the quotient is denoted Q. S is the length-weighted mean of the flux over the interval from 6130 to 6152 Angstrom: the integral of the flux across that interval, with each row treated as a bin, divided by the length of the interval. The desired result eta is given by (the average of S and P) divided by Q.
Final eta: 1.01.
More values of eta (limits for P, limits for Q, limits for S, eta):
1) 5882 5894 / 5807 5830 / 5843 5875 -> 0.89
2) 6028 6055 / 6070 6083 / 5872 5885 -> 0.99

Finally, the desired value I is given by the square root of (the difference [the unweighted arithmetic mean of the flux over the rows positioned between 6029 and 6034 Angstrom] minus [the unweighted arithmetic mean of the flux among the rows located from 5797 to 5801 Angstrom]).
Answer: 1.1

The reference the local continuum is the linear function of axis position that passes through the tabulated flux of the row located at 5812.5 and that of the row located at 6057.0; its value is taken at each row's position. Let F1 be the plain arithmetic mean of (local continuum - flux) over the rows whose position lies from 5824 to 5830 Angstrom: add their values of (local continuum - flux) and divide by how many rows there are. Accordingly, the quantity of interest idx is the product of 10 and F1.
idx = 1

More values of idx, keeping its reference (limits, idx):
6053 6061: 4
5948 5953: 23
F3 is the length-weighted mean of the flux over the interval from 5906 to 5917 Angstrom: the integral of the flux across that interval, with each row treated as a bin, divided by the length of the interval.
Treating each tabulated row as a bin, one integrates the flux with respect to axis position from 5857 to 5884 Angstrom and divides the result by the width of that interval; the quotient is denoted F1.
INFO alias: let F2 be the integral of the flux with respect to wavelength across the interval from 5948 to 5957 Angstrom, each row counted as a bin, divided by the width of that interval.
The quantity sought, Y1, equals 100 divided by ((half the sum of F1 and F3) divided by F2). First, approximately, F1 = 37.6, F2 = 37.2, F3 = 37.29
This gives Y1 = 99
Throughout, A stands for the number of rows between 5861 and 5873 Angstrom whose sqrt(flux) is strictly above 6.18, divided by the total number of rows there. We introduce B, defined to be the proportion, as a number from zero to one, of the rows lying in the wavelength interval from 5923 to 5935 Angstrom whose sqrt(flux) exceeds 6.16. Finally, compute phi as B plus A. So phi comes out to 0.25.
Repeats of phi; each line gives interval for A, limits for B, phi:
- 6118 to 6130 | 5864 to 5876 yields 0.75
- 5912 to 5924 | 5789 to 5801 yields 0.50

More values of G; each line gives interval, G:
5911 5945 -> 1228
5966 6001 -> 1267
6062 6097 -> 1282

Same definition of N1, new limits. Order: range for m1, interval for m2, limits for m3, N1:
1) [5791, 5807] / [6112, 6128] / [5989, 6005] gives 0.976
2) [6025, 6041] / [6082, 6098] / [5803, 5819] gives 1.019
